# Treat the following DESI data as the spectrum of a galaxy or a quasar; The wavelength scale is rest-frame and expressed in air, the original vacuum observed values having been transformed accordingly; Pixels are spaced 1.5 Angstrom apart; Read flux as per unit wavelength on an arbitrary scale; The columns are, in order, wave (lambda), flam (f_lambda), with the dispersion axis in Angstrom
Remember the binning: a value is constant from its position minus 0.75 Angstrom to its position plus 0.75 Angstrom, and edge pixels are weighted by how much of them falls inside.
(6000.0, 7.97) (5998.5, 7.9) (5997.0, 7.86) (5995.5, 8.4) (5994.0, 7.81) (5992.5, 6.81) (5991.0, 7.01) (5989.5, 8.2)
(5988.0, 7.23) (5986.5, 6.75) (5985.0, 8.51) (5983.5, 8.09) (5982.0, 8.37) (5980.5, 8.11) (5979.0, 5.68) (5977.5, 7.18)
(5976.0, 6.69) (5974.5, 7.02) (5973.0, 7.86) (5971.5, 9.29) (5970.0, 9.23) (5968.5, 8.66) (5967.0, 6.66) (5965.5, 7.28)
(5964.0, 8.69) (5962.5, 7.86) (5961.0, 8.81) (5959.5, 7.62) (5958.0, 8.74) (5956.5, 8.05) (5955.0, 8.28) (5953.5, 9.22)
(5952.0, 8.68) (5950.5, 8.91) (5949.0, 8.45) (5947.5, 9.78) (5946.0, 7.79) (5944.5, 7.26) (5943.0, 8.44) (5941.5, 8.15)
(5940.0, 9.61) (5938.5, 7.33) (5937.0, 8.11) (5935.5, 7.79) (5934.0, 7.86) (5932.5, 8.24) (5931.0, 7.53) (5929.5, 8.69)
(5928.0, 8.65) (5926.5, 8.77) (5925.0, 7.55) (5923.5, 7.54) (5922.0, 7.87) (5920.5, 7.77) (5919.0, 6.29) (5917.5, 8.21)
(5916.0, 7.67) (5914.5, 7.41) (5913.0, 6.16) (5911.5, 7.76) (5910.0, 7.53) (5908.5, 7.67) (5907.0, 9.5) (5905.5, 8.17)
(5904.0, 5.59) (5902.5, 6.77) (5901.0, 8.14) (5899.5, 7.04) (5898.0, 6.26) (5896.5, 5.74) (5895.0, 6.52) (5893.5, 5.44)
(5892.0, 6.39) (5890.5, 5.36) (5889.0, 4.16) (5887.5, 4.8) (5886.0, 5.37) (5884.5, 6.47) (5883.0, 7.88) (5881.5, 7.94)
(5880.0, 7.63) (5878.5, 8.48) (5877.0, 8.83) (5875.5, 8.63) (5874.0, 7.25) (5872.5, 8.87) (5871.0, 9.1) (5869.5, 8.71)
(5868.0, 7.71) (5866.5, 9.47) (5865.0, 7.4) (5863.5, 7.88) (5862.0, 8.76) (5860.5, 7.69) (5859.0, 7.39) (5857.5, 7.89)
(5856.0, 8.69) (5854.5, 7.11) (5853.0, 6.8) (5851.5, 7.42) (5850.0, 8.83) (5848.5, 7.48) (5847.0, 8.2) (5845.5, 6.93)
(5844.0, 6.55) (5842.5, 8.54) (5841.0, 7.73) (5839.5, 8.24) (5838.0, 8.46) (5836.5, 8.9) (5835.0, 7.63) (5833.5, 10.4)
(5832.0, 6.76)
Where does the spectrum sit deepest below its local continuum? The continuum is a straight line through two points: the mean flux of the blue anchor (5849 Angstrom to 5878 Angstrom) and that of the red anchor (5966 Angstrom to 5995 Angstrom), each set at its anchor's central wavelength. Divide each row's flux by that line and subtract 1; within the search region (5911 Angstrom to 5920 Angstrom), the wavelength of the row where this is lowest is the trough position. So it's 5913.0 Angstrom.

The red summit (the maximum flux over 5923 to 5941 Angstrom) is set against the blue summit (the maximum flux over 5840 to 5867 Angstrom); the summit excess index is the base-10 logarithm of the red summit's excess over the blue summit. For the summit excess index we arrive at -0.9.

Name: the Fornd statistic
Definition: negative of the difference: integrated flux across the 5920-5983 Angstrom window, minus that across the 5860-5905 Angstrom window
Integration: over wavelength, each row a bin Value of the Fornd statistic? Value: -186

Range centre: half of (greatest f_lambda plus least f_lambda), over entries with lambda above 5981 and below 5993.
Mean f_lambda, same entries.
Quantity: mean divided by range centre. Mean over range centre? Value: 1.00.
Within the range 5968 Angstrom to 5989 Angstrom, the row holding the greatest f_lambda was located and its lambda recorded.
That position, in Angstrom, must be 5971.5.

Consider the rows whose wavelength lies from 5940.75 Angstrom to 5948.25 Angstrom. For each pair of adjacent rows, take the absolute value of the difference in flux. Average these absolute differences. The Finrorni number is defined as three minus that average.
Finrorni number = 2.00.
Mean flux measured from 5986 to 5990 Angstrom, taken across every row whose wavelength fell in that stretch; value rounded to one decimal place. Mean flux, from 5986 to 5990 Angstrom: 7.4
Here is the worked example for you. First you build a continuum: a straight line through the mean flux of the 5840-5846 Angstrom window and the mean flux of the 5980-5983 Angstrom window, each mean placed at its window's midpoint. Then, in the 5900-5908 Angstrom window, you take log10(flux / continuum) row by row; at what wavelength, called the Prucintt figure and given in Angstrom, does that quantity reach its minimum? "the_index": 5904.0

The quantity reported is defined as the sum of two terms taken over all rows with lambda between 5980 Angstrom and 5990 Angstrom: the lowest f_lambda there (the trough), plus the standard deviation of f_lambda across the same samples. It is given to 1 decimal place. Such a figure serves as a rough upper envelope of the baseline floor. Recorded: 7.4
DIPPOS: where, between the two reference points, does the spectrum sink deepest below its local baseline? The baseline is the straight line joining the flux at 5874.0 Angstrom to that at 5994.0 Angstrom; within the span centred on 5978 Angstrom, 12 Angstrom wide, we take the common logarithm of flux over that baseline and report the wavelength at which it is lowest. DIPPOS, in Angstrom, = 5979.0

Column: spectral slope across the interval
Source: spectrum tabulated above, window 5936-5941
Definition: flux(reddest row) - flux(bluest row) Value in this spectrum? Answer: 1.5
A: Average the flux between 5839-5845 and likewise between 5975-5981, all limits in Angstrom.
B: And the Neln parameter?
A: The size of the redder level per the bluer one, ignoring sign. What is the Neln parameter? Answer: 0.89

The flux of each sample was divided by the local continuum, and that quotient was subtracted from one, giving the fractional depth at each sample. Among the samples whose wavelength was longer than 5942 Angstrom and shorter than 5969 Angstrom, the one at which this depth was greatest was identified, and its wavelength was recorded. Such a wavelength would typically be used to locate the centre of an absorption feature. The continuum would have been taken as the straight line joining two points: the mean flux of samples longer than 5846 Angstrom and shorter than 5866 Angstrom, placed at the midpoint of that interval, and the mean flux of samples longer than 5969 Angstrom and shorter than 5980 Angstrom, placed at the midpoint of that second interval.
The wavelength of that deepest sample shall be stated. 5967.0 Angstrom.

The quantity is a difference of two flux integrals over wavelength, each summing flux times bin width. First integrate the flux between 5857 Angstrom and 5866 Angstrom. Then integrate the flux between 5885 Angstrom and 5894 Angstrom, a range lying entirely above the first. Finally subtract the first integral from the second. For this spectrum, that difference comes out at -23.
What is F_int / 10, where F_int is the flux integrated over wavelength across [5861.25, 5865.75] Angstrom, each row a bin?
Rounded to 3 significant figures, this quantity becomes 3.61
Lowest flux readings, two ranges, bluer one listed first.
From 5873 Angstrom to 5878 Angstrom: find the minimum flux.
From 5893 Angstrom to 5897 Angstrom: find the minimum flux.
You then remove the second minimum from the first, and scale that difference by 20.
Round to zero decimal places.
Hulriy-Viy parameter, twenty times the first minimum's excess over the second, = 36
